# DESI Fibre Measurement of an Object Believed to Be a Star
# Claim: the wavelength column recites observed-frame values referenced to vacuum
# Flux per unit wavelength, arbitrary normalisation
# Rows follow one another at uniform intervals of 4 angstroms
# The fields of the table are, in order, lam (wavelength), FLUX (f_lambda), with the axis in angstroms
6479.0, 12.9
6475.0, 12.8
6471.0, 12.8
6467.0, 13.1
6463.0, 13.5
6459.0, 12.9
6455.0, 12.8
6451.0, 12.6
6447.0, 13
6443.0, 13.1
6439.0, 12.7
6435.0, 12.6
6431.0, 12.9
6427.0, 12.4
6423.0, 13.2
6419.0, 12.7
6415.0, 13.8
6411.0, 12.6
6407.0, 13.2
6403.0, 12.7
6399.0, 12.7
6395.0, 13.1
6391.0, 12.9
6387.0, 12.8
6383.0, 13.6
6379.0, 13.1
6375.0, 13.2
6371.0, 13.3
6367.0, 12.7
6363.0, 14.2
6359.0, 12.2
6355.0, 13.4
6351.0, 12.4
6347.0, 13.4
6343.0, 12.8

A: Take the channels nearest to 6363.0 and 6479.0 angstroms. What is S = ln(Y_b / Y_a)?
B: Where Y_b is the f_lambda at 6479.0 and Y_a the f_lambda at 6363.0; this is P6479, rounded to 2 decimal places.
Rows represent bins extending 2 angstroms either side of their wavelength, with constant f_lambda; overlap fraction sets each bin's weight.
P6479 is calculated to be -0.10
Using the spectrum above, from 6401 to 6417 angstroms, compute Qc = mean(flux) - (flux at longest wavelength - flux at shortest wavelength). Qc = 12.0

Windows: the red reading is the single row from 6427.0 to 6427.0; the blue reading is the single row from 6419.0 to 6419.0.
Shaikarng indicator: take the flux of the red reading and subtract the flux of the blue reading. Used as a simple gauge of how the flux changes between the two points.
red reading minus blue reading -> -0.30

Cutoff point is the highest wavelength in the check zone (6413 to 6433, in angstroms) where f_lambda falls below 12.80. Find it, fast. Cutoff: 6427.0 angstroms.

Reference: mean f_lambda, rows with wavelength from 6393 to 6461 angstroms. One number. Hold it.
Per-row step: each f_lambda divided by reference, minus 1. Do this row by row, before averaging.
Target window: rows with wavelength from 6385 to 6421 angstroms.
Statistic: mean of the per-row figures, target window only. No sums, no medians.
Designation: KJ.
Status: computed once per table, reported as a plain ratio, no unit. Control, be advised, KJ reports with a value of 0.0048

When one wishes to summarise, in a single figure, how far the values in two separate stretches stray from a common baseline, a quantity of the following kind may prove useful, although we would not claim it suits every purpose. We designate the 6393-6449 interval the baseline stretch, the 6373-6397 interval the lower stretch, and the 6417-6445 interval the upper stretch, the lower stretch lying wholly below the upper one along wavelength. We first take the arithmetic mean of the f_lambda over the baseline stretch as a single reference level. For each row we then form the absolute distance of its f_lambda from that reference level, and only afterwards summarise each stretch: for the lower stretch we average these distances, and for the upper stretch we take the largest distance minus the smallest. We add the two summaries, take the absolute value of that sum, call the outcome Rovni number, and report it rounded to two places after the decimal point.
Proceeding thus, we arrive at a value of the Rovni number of 0.75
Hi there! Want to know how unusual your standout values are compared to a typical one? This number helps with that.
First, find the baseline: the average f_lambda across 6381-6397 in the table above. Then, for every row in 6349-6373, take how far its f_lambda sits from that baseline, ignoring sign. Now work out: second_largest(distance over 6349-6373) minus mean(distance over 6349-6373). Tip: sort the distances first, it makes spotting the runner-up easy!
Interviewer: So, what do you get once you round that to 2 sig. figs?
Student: 0.30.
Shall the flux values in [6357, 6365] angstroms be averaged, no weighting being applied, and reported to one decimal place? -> 13.2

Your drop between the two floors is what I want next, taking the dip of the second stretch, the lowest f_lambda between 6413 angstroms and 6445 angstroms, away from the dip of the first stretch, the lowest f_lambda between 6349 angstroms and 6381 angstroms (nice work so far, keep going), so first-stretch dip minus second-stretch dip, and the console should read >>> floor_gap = -0.20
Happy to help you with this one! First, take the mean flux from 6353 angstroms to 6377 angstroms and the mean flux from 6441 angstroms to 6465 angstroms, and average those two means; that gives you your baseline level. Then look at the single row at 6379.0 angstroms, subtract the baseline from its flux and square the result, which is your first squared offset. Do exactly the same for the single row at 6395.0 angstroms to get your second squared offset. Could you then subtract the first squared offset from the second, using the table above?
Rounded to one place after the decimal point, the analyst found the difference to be 0.0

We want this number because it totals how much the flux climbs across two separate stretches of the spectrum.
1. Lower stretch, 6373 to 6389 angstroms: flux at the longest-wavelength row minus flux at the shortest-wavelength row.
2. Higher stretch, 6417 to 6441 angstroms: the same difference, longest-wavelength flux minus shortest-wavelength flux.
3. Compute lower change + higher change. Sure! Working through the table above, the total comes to -0.4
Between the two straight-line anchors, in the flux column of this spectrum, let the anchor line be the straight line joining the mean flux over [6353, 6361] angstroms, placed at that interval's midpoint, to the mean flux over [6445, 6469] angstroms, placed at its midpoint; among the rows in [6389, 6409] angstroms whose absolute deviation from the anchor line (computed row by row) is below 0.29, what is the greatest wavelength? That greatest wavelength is 6403.0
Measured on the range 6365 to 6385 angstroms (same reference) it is 6379.0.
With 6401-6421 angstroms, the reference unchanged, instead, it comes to 6419.0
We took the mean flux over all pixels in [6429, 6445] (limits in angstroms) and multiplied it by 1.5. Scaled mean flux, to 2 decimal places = 19.24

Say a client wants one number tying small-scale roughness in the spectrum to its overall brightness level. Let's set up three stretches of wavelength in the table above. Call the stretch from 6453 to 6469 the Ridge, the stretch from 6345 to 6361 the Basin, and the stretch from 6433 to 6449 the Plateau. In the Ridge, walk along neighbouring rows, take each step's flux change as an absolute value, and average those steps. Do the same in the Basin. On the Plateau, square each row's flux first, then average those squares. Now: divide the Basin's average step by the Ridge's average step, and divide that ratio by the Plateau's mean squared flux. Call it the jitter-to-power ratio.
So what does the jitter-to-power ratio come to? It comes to 0.018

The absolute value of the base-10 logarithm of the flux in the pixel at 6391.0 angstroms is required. 1.11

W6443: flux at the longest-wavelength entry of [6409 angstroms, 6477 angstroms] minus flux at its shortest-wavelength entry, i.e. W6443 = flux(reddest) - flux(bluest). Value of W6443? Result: 0.20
